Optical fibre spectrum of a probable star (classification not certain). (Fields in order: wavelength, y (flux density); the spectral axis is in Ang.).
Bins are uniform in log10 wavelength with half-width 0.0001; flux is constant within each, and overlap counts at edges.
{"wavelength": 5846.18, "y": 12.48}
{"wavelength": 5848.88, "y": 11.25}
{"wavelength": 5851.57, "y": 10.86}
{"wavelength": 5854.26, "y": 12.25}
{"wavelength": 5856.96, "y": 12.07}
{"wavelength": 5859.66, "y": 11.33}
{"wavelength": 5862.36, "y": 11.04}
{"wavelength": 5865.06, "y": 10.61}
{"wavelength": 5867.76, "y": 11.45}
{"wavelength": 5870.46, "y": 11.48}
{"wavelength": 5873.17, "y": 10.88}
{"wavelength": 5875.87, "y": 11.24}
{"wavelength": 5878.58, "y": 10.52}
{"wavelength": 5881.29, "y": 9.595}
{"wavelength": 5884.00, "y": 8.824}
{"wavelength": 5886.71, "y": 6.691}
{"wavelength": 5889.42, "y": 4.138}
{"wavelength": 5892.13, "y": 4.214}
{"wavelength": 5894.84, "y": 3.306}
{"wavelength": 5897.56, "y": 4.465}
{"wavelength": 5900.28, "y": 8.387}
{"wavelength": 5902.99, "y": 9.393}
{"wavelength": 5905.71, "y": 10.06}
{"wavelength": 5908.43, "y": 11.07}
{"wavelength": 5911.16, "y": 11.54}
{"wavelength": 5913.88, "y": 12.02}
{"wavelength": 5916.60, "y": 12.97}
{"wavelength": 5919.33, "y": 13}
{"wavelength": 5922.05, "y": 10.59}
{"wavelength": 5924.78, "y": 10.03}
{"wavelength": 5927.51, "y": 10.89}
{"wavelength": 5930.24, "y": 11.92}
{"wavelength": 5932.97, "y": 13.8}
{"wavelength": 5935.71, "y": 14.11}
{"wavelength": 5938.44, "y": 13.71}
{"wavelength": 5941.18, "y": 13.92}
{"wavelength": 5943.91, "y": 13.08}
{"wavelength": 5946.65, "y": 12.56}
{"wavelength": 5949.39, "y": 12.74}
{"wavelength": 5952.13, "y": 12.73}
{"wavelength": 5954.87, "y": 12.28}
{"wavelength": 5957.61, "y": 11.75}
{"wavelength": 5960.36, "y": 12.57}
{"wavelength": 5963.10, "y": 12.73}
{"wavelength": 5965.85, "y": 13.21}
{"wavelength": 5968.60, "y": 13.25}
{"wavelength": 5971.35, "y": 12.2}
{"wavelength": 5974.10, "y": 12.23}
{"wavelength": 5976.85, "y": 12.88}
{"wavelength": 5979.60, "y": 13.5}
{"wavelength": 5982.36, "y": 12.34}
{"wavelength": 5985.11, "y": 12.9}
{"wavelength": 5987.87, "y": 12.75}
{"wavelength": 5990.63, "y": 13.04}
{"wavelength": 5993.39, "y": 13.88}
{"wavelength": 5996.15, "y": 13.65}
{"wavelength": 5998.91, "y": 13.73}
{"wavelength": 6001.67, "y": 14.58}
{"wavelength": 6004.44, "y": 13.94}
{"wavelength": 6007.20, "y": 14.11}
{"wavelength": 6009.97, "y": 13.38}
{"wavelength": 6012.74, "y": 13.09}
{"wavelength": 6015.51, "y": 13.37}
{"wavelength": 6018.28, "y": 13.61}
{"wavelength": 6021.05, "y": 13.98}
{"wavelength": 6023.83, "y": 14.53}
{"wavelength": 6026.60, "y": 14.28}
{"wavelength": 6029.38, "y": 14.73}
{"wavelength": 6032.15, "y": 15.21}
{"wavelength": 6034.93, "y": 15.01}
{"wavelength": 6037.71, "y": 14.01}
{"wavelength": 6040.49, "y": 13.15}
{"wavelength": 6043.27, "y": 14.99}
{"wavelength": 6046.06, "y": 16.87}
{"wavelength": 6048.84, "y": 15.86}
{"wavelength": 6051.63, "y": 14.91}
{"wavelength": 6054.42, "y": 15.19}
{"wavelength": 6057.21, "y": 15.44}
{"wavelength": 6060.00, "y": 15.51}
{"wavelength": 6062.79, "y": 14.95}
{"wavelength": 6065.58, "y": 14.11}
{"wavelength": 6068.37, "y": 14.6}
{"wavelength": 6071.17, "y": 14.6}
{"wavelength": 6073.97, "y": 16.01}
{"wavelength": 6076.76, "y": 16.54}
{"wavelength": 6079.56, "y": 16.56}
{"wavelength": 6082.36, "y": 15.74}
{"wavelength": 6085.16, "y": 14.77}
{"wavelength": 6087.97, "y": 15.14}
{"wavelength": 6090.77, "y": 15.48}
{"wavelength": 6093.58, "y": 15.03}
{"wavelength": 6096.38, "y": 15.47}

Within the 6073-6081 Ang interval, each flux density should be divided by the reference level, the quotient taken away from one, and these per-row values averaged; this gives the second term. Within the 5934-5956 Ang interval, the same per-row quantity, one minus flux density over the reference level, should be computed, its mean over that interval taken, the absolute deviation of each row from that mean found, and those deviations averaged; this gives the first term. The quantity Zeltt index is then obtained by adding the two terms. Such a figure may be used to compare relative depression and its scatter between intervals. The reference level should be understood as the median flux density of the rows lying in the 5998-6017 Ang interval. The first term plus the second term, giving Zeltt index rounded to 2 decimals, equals -0.15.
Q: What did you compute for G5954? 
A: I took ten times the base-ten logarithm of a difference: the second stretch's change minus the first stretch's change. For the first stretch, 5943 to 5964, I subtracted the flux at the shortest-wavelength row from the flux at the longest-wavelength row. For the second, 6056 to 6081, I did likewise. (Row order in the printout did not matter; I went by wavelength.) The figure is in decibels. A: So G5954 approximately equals 1.7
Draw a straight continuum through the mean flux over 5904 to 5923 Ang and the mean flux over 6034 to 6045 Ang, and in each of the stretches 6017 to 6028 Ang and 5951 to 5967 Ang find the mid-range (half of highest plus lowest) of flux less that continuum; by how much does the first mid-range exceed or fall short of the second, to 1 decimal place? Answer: 0.3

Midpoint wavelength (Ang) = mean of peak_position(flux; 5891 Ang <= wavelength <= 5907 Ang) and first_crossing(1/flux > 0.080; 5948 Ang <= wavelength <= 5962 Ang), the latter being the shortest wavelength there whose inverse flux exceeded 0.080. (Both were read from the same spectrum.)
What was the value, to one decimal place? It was 5930.3 Ang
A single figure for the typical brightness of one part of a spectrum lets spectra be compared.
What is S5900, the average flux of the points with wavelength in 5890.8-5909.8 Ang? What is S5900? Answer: 7.3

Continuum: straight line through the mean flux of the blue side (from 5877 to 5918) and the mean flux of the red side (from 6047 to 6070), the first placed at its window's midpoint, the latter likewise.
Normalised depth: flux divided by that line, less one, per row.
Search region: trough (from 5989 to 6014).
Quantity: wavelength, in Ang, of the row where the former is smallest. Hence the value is 6012.74 Ang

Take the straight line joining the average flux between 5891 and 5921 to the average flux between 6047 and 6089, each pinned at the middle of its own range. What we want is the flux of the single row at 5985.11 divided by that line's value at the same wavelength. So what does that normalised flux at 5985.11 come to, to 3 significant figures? 1.06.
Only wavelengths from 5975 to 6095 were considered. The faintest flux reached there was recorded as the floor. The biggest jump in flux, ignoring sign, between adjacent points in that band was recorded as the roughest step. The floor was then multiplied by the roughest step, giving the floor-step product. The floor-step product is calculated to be 23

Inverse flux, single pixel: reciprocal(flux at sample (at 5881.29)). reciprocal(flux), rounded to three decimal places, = 0.104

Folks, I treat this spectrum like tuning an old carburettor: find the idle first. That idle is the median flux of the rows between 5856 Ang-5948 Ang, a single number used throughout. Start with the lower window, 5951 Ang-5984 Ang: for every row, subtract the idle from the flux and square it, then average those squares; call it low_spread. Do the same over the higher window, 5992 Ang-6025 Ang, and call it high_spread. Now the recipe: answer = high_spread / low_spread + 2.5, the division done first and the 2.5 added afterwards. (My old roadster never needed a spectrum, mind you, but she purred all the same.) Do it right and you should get 5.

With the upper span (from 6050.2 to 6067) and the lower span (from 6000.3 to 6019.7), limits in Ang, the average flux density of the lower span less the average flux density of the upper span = -1.3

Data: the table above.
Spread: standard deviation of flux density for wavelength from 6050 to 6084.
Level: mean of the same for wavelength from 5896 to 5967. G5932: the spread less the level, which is -11.0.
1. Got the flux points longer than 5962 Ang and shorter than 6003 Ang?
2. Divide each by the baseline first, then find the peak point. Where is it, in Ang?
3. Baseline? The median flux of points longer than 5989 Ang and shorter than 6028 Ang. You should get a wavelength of 6001.67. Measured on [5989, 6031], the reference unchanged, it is 6029.38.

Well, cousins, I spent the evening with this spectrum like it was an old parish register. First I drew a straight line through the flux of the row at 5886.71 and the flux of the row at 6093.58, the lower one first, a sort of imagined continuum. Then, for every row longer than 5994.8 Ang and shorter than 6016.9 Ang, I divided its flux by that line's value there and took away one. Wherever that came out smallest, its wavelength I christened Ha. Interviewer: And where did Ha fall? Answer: 6012.74 Ang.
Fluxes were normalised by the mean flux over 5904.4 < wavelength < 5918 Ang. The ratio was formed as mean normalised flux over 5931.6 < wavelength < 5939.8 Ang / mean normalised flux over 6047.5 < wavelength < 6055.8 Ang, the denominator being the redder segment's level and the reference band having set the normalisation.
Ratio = 0.91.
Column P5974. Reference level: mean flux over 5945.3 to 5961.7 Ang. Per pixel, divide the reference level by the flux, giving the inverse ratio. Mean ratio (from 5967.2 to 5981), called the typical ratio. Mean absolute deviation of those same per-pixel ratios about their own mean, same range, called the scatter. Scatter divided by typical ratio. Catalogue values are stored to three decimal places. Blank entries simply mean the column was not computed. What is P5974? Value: 0.038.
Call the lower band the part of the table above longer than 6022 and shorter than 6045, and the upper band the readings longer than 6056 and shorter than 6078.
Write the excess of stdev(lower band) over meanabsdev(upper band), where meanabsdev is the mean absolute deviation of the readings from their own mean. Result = 0.0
